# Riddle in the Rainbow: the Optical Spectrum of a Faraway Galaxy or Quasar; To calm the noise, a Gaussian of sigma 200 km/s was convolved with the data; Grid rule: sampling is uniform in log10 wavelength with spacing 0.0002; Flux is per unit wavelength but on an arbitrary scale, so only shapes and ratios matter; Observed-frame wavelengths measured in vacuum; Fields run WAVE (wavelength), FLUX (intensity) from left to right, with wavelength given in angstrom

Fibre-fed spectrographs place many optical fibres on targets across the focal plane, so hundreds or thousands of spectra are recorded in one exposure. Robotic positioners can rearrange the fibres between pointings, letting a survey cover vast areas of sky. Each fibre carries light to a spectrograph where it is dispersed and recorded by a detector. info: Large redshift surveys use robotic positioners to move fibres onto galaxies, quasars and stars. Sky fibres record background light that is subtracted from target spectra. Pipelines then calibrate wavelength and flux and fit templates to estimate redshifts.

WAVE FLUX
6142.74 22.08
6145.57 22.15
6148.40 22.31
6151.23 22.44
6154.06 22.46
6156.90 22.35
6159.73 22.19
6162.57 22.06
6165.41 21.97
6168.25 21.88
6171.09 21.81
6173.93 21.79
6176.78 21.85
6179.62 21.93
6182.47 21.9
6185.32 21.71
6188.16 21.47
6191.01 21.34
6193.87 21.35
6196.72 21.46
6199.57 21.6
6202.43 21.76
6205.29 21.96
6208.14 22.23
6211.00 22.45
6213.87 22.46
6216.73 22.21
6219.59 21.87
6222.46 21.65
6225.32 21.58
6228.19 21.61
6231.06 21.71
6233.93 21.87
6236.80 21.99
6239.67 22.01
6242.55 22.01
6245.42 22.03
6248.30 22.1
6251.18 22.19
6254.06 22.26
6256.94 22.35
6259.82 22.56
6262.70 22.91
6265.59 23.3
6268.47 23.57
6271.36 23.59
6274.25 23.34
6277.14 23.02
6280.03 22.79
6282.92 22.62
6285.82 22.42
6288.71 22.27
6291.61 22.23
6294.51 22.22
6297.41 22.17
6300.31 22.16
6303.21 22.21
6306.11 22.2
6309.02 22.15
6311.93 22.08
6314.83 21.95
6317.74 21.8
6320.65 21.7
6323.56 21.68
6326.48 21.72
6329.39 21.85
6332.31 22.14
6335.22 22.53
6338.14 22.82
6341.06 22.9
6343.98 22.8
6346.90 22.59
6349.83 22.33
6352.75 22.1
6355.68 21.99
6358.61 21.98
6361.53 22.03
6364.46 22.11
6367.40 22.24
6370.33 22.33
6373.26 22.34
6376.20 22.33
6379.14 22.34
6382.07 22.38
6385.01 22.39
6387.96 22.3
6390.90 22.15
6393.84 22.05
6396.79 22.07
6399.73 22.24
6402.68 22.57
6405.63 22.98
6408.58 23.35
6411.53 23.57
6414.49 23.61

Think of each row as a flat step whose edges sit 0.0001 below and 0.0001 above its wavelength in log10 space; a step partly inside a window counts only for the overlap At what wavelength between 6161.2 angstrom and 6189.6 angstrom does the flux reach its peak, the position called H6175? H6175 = 6162.57 angstrom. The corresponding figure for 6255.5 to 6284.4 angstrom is 6271.36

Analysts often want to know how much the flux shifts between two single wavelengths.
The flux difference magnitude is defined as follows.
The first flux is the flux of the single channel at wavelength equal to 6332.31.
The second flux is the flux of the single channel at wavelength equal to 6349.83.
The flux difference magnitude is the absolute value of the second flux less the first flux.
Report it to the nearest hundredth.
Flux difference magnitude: 0.19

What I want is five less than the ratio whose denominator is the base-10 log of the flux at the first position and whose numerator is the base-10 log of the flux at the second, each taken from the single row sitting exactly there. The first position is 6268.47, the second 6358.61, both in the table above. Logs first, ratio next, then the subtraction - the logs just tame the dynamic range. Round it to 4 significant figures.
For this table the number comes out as -4.022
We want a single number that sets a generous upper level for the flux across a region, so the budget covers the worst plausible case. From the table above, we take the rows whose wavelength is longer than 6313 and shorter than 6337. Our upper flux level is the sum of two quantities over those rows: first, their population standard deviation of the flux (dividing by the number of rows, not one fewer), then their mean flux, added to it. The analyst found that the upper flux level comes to 22.2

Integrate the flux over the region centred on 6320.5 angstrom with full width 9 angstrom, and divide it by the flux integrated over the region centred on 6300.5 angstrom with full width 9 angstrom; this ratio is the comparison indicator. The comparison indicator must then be 0.98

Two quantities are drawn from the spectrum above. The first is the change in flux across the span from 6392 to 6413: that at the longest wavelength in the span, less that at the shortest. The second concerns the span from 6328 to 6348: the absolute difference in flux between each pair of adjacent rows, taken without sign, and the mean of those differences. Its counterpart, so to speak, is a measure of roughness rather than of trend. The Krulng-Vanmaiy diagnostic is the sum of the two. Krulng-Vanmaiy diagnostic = 1.7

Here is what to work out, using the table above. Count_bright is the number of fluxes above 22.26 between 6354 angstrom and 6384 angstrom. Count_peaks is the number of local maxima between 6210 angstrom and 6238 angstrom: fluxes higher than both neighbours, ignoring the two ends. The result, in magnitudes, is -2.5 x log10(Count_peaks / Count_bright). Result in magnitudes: 1.75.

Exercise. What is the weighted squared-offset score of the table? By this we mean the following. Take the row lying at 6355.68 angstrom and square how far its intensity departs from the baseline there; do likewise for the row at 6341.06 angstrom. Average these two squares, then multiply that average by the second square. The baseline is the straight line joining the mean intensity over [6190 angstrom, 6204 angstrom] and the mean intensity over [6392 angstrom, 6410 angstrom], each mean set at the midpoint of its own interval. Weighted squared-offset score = 0.12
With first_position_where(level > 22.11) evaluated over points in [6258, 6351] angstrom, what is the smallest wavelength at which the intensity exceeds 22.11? 6259.82 angstrom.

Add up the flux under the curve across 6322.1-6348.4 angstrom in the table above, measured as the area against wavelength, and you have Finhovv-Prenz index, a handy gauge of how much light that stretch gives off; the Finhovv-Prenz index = 587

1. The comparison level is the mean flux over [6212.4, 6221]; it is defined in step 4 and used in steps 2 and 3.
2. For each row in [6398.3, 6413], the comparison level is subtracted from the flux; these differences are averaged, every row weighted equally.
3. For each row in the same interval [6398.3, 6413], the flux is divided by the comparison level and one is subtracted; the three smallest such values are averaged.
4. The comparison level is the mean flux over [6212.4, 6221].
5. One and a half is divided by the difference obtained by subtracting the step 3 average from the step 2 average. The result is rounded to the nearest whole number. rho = 2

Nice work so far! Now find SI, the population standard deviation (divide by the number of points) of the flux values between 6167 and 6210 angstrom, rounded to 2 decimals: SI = 0.24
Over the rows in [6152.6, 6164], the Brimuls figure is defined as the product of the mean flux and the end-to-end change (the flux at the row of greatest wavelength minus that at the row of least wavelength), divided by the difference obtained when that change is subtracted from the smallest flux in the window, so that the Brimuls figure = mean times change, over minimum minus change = -0.4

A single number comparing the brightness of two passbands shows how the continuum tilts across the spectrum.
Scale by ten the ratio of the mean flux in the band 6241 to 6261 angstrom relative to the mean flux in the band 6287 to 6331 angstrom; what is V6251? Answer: 10.1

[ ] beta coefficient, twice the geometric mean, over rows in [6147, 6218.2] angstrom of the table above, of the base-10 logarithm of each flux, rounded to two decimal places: 2.68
